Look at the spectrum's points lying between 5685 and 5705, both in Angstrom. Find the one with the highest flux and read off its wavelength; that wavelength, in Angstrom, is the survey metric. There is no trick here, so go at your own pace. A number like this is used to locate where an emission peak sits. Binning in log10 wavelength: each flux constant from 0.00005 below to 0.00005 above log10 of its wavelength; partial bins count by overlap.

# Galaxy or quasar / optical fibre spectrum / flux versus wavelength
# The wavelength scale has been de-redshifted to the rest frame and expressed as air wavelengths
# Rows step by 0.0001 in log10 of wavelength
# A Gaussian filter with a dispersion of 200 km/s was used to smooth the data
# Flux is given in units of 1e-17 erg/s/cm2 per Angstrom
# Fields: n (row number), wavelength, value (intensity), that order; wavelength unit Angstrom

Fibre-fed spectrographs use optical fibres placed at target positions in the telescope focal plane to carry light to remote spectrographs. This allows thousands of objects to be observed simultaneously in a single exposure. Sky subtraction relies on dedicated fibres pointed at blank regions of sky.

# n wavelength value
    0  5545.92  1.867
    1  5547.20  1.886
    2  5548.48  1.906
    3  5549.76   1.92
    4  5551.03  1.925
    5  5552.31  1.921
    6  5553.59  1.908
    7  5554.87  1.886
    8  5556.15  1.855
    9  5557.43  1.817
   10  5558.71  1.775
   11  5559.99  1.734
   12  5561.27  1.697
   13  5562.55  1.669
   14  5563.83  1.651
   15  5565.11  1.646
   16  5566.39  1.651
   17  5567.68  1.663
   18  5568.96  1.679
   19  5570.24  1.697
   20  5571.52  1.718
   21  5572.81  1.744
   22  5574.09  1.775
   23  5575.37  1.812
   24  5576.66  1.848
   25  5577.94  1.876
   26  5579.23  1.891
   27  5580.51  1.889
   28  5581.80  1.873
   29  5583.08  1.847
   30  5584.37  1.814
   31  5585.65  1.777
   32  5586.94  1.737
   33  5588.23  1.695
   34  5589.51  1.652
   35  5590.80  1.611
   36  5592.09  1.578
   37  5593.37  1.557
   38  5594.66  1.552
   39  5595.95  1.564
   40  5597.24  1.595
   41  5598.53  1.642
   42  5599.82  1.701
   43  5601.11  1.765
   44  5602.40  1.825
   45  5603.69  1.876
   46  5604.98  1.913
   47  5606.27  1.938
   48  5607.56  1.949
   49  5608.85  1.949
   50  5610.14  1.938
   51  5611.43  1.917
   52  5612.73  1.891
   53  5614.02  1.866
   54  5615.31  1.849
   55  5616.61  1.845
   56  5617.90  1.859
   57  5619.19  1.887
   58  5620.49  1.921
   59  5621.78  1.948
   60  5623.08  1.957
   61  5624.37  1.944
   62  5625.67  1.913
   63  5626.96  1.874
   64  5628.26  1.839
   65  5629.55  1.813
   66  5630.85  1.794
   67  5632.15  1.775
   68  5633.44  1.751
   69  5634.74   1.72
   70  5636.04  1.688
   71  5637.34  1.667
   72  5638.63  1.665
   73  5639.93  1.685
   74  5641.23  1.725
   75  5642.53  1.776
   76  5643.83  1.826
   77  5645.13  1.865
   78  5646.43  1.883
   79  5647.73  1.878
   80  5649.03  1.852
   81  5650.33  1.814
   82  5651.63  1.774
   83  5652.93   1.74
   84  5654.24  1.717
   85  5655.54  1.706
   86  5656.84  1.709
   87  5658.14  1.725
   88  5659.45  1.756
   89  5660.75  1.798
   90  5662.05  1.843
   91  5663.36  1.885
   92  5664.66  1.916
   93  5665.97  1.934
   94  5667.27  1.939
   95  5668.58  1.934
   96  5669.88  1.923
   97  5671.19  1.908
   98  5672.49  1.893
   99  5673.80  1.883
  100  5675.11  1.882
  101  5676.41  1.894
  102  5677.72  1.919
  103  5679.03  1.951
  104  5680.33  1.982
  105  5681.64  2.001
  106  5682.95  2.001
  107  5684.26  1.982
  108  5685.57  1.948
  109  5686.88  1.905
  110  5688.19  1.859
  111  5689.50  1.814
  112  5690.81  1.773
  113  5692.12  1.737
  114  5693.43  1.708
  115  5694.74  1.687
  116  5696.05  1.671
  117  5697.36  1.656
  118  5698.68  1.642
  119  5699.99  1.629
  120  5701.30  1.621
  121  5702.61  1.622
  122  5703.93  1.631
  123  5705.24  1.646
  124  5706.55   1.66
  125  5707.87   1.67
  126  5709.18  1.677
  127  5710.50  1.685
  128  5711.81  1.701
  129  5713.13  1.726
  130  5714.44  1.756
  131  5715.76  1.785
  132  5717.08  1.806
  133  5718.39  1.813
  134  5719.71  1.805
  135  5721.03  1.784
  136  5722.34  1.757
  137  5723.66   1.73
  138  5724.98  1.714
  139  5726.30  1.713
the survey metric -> 5685.57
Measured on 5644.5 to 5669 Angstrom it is 5667.27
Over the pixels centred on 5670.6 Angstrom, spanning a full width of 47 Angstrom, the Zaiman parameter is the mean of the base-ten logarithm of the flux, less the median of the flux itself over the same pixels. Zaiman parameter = -1.61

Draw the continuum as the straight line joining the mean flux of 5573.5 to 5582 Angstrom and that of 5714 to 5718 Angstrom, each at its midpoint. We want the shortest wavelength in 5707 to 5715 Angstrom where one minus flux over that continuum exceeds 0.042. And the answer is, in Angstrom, 5707.87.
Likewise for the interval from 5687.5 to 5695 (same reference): 5693.43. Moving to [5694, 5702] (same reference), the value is 5694.74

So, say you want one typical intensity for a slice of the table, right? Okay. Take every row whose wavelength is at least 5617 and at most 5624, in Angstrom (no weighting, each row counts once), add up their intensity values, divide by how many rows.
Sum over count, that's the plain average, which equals 1.91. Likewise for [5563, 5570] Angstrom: 1.66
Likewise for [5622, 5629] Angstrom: 1.91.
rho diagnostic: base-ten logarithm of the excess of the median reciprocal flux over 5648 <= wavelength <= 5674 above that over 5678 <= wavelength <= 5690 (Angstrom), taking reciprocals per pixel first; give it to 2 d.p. -1.54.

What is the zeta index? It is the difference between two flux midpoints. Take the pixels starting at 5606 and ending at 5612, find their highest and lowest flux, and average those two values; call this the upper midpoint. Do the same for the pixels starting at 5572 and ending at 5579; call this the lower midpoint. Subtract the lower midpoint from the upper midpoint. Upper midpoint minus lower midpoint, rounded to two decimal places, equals 0.12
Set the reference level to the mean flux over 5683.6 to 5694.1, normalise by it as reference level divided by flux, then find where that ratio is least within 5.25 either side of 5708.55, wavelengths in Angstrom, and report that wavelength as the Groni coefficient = 5713.13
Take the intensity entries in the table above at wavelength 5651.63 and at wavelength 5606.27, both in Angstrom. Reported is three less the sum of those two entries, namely -0.71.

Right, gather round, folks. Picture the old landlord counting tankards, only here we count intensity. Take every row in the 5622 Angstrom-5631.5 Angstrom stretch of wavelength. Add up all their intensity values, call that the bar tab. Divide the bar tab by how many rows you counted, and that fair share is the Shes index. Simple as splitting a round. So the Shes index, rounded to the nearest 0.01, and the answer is 1.88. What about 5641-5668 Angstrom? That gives 1.81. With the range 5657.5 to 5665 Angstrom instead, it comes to 1.82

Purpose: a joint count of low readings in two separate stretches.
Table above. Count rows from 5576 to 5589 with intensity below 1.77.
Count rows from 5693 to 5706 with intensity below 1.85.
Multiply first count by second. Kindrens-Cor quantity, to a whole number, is 20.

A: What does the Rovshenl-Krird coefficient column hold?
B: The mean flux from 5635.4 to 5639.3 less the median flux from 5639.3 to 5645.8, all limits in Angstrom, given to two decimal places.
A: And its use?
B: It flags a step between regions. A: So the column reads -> -0.10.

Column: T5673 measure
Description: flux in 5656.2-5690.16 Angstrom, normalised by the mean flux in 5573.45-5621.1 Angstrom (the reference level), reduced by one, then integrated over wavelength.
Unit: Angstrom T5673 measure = 1.8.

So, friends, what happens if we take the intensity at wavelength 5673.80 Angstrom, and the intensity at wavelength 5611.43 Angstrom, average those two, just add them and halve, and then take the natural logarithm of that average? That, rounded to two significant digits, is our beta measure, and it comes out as 0.64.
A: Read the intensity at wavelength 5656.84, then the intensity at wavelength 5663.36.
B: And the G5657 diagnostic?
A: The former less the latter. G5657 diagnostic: -0.18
